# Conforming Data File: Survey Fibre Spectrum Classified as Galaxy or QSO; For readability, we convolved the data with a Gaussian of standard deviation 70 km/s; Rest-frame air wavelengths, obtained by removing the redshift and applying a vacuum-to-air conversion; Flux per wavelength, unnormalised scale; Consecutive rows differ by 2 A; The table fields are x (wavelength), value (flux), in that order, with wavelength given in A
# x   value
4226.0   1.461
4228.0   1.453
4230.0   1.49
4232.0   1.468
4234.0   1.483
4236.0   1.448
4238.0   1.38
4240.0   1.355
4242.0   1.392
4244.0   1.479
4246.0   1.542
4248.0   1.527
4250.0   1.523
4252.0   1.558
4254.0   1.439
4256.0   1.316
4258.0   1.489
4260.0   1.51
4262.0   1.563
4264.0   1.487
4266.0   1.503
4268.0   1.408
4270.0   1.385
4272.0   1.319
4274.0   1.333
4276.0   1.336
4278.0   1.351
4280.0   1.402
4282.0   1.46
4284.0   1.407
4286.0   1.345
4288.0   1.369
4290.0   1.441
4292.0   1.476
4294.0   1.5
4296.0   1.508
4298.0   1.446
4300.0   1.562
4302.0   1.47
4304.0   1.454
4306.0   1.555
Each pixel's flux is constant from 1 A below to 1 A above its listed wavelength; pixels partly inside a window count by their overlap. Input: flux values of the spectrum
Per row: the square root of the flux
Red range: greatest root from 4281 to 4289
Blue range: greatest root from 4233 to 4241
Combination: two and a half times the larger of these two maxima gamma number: 3.04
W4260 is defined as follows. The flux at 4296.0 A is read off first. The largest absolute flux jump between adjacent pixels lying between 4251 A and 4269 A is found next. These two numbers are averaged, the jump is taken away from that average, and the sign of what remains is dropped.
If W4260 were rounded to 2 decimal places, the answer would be 0.67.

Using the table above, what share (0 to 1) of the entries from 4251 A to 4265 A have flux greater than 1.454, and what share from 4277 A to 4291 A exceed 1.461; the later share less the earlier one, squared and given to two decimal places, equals 0.51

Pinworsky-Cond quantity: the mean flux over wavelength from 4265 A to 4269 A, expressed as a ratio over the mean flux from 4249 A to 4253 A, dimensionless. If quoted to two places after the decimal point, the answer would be 0.94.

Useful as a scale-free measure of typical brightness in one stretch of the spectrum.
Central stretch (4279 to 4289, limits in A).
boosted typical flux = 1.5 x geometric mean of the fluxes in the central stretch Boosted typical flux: 2.09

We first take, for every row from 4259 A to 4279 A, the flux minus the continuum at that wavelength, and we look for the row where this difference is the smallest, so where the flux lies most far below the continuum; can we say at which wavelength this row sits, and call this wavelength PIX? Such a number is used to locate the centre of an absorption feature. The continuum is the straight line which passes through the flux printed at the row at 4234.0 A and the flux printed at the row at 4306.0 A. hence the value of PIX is 4272.0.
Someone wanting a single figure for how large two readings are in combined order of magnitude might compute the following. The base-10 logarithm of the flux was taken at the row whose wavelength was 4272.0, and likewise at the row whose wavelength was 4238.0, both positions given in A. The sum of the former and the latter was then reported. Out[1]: 0.260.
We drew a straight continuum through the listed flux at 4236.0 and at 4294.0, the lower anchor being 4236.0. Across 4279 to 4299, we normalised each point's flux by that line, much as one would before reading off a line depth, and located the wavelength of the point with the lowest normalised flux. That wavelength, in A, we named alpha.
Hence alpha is 4286.0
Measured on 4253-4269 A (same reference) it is 4256.0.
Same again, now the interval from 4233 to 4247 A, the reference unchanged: 4240.0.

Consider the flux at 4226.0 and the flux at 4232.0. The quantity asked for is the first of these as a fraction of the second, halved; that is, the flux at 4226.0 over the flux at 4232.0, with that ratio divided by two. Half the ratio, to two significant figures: 0.50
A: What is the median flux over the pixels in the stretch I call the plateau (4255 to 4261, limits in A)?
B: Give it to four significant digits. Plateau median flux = 1.489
